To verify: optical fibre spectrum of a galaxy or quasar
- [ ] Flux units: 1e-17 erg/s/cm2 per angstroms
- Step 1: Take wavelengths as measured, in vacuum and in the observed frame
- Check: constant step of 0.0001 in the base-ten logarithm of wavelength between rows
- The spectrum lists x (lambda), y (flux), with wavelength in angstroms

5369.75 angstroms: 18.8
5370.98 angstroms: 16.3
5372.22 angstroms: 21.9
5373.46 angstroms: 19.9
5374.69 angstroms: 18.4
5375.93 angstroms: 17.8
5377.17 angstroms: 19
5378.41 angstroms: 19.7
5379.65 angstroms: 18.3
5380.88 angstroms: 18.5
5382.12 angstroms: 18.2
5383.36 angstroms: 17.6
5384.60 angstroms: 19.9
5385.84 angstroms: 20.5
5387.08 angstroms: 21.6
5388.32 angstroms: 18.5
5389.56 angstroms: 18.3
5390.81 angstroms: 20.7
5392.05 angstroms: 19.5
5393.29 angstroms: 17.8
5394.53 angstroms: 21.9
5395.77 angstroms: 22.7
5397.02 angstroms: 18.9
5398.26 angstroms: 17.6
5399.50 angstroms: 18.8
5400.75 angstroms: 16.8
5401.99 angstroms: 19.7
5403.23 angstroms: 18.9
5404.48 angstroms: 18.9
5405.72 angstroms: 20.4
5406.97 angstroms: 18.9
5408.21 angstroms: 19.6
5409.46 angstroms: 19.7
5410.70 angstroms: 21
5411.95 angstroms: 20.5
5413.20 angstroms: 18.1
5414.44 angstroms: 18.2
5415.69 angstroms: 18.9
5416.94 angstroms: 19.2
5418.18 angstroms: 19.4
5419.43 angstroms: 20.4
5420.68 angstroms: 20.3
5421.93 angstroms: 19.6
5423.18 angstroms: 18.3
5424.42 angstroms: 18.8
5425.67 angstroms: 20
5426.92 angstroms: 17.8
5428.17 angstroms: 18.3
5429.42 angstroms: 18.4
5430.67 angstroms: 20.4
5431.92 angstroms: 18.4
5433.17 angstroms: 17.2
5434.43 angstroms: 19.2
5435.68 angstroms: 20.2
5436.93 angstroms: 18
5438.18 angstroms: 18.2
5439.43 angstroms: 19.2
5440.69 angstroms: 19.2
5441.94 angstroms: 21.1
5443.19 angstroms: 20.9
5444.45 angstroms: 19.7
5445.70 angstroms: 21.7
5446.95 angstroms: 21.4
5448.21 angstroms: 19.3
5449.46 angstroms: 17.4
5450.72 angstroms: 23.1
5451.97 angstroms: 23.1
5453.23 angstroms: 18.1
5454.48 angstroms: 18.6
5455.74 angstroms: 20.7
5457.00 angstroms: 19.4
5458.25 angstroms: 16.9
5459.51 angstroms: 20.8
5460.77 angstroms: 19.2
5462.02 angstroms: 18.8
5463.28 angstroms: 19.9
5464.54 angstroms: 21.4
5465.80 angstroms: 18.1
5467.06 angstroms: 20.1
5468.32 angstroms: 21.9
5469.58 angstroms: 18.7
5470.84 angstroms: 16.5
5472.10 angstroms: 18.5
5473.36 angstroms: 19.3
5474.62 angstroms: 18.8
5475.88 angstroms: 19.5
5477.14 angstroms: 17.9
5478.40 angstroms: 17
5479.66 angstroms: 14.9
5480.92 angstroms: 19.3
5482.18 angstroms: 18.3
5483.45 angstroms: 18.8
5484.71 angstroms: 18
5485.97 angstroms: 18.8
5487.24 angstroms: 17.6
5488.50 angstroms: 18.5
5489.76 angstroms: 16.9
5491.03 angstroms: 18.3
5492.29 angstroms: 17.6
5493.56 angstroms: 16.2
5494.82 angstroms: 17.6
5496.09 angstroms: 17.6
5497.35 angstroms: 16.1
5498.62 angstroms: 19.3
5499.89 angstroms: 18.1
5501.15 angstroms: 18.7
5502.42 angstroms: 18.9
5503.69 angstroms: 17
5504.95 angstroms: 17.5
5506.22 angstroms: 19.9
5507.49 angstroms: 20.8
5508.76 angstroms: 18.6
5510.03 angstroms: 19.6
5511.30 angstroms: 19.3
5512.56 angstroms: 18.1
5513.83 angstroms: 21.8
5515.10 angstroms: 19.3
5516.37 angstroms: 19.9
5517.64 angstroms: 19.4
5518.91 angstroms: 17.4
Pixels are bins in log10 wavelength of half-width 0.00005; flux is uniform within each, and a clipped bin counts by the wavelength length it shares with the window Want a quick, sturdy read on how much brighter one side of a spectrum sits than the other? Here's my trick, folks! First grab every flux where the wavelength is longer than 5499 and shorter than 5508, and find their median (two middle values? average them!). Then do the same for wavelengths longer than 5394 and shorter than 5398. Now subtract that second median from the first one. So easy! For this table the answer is -3.2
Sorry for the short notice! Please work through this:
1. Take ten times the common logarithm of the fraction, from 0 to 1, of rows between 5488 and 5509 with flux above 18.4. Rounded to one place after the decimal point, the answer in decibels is -3.9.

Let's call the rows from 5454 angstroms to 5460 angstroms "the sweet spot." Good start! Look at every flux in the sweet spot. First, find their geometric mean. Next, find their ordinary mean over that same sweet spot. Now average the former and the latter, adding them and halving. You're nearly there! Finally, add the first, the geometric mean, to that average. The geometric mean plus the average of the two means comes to 38.5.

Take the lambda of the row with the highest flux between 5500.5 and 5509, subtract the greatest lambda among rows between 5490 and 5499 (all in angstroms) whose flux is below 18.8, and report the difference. 10.1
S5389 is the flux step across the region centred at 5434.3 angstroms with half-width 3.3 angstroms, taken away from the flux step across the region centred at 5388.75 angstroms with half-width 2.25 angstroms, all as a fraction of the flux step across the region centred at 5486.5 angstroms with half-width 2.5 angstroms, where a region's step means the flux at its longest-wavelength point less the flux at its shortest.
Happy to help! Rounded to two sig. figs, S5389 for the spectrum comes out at -1.0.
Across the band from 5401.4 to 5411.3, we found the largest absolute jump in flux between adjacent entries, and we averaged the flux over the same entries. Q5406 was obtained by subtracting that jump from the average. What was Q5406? 18.1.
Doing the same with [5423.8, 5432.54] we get 16.7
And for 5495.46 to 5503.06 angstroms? 14.9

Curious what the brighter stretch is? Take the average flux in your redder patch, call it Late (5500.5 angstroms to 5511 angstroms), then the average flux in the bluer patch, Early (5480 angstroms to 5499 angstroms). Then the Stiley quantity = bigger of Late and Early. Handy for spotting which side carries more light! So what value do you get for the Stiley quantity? 18.9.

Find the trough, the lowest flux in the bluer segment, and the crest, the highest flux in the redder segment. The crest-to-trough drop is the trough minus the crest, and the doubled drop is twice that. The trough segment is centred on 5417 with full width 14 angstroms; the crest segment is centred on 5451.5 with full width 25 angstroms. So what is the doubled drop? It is -10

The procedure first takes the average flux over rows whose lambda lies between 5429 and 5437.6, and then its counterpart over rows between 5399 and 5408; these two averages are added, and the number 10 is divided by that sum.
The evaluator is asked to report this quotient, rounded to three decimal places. 0.265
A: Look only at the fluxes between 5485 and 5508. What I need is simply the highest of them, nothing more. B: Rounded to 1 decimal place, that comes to 20.8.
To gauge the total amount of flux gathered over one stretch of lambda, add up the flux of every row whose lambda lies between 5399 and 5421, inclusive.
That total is 348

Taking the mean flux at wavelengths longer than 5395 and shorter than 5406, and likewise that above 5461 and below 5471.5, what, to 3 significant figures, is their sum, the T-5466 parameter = 38.6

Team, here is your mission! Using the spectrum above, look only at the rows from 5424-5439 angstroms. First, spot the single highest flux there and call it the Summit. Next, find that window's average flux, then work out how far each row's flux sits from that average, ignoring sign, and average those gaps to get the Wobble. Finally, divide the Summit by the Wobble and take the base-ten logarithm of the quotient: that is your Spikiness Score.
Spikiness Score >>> 1.40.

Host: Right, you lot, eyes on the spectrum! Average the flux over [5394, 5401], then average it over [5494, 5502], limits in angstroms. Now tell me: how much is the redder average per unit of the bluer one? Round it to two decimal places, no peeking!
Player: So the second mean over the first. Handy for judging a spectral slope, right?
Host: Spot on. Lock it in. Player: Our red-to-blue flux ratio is 0.92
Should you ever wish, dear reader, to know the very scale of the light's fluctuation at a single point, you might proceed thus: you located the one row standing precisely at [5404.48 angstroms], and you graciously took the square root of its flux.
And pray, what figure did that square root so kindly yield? 4.35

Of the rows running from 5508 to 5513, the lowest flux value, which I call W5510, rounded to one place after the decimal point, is 18.1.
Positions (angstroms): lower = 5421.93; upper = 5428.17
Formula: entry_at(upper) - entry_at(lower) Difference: -1.3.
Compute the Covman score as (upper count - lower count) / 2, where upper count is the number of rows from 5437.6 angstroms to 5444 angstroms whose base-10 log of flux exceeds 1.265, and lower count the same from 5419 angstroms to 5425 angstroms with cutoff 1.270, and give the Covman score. 0.00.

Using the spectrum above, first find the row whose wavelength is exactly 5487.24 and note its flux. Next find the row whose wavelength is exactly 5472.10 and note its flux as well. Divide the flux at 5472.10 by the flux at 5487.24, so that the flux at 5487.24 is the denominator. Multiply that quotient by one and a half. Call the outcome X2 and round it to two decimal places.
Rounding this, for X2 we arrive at 1.58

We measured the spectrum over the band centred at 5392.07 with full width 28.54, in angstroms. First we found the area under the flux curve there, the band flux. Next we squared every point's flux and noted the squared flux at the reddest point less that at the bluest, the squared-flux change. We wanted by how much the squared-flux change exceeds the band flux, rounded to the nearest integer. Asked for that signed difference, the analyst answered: -523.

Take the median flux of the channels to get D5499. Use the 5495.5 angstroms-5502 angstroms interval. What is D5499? 18.1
